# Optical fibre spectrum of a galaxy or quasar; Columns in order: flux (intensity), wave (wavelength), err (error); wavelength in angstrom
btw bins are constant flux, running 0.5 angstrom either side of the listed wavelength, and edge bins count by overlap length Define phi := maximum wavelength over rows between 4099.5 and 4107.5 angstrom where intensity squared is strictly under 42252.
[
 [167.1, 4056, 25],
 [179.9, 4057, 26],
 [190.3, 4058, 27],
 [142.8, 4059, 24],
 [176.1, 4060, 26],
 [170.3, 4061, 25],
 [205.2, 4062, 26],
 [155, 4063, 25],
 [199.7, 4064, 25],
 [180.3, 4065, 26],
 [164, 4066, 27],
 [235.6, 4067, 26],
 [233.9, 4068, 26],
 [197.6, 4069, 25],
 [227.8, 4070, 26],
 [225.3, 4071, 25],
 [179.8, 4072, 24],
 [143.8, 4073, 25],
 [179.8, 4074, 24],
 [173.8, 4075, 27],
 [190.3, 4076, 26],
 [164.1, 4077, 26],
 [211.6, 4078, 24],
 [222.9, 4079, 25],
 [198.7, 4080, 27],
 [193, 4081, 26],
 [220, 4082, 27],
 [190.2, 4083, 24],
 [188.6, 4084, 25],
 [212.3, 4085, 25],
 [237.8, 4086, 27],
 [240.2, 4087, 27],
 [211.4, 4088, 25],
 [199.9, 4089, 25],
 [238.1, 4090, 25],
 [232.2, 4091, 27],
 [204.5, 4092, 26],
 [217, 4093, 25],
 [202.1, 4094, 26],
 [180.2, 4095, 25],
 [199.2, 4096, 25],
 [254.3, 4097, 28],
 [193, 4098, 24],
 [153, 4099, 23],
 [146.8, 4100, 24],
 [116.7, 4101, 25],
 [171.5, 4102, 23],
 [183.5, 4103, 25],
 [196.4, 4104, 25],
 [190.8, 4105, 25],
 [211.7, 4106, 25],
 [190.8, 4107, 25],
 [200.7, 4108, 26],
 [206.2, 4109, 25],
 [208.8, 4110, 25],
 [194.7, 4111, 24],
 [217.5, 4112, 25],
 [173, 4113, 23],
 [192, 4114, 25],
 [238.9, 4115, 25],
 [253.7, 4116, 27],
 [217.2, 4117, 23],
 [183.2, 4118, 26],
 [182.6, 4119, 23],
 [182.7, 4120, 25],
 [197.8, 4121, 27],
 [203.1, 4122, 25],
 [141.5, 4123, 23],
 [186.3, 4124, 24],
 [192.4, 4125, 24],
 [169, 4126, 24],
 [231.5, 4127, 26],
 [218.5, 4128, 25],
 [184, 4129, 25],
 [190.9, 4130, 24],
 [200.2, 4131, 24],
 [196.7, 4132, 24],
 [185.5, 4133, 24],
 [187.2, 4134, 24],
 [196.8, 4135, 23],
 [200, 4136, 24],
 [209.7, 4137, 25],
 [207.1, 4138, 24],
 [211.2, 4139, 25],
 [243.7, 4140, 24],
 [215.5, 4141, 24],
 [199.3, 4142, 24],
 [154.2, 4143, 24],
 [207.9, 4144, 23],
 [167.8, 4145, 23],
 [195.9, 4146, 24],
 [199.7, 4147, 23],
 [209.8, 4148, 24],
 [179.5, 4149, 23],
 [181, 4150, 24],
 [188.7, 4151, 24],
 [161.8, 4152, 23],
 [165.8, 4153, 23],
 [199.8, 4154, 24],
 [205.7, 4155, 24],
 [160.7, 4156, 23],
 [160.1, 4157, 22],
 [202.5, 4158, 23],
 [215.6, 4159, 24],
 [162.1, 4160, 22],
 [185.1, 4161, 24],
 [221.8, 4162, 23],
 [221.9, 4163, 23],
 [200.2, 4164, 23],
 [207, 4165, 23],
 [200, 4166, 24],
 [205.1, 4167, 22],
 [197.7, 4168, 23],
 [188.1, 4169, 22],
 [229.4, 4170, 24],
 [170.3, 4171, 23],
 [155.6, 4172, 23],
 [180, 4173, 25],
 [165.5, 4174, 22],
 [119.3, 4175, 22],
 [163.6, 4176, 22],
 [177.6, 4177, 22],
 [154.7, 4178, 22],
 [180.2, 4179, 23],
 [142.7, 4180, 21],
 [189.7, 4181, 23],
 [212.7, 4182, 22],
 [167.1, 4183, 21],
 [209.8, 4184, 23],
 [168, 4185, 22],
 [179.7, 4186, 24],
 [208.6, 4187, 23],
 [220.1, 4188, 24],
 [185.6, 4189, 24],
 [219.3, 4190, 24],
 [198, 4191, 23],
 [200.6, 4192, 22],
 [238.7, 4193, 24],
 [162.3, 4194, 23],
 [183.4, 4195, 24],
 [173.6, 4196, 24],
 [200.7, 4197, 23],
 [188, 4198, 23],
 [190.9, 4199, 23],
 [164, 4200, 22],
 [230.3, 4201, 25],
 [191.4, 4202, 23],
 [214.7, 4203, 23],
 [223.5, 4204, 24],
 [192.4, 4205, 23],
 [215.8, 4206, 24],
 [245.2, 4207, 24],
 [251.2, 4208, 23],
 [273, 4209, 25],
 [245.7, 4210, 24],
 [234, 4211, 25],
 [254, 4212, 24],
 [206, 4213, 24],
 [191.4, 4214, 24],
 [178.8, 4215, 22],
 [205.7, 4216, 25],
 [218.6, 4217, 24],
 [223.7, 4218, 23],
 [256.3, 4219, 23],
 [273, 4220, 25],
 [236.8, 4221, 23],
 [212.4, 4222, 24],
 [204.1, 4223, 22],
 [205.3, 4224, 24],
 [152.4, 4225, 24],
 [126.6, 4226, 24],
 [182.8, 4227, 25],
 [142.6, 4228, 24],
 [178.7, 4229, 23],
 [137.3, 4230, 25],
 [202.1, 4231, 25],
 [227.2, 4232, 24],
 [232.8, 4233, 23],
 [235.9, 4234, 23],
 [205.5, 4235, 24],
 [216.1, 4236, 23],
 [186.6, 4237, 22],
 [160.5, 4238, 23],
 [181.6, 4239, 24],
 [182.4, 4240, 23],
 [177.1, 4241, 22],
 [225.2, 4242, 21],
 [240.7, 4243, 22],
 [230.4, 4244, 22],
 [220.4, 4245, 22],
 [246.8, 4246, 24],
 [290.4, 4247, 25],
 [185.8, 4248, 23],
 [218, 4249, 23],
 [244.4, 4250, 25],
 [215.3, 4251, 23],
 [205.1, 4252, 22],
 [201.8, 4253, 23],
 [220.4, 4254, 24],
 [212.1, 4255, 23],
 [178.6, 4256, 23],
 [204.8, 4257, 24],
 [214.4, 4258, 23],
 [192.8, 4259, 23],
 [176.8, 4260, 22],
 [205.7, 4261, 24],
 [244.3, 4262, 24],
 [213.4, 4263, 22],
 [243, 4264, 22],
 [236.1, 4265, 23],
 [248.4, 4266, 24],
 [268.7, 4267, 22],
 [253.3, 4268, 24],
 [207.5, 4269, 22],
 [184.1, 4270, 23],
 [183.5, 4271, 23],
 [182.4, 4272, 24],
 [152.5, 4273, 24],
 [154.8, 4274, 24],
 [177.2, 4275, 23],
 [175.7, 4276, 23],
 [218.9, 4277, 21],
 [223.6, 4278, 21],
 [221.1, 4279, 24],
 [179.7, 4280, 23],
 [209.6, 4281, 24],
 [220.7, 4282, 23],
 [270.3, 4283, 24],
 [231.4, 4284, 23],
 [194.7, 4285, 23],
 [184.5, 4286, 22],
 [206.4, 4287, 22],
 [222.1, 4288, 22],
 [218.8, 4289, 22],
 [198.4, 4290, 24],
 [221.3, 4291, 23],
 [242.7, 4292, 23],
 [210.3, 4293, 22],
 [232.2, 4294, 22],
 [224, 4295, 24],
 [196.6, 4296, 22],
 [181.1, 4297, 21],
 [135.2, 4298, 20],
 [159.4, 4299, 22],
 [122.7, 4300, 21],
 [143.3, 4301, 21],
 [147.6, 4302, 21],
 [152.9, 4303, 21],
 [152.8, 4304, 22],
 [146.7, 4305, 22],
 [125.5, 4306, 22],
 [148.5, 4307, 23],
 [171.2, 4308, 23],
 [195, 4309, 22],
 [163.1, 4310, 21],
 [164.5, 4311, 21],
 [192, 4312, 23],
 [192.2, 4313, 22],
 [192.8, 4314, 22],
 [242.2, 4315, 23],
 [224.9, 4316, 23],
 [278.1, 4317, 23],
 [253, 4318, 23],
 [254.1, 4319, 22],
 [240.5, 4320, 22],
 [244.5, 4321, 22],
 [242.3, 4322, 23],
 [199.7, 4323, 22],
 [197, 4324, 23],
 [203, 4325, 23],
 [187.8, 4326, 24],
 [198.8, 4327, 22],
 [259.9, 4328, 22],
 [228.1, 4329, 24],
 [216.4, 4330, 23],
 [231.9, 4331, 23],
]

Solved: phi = 4107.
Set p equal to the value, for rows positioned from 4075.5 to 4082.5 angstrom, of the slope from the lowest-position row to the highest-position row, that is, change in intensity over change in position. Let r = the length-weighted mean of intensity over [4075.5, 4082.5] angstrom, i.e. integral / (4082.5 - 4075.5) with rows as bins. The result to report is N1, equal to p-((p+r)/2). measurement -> -98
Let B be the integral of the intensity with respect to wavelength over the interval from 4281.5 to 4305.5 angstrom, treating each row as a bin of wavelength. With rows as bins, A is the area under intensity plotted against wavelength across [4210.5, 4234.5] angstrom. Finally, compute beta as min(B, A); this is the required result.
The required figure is 4616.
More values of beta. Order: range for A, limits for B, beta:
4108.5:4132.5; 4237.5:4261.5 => 4762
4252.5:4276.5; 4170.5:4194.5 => 4370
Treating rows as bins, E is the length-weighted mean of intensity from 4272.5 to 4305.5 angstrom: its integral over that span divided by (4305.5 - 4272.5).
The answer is 192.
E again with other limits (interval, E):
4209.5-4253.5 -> 209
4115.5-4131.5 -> 196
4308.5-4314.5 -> 183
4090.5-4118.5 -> 197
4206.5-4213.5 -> 244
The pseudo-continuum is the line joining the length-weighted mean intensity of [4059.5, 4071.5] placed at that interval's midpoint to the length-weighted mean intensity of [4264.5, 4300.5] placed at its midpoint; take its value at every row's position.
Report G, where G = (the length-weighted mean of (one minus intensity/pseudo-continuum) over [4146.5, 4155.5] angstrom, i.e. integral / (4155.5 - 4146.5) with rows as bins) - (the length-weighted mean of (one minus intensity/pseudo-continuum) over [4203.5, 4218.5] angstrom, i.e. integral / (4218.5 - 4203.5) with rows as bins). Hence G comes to 0.17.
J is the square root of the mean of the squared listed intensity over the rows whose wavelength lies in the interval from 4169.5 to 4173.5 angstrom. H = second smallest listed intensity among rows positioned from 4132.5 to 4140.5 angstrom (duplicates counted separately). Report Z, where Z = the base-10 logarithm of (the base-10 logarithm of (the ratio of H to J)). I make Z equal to -2.52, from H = 187.2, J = 186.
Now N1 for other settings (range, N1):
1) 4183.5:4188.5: -97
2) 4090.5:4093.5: -113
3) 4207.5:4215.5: -120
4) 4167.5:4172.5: -99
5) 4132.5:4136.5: -94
